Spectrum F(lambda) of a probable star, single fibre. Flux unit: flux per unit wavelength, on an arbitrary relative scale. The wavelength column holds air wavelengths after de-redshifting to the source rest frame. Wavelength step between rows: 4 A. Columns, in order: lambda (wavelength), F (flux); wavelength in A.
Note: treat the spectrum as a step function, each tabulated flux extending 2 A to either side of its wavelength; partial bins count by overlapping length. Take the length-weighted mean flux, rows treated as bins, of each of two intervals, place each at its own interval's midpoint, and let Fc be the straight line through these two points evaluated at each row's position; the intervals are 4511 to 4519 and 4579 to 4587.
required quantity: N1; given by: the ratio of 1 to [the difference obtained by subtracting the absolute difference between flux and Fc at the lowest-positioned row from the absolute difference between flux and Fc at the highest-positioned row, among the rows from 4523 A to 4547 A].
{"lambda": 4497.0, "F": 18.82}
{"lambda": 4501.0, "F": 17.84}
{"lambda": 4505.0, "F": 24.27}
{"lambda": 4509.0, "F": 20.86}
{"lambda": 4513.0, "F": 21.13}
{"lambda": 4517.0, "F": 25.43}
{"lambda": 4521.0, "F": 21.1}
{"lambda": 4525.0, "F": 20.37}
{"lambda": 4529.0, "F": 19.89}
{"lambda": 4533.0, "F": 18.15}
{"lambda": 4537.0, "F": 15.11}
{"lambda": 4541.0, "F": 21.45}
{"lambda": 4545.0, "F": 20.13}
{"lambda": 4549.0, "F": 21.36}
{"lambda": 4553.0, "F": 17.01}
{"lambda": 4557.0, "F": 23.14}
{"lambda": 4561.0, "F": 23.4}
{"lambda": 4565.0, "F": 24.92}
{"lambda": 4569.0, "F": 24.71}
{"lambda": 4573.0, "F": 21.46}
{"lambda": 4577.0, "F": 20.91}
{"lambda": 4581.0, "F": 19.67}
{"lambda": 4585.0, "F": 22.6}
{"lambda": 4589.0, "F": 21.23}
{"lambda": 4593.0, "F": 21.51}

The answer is -2.56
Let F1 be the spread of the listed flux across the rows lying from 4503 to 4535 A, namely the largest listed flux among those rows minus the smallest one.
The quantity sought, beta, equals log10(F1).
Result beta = 0.86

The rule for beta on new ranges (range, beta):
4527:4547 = 0.80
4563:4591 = 0.72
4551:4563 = 0.81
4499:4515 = 0.81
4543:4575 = 0.90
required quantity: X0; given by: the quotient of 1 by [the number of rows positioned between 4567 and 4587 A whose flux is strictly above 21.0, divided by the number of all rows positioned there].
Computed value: 1.7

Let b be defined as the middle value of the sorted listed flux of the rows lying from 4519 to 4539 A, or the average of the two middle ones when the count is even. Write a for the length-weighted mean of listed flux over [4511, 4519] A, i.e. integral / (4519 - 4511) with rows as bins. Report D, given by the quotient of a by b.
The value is 1.17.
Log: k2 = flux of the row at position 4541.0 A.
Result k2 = 21.45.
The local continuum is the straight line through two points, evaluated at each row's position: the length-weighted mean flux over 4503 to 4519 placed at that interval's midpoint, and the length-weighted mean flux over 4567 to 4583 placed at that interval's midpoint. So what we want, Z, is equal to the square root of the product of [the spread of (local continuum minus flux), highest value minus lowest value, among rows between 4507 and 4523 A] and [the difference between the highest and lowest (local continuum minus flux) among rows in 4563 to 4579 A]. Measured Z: 4.2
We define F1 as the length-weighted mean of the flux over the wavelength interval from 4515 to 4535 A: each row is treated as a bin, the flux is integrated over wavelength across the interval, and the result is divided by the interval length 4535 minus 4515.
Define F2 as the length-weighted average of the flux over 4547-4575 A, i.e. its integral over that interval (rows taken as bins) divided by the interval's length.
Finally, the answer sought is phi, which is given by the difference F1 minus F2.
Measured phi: -1.3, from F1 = 21.0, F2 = 22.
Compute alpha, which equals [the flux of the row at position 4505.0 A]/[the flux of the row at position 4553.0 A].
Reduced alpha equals 1.43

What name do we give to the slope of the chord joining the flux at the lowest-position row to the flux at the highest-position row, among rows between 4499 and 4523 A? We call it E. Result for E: 0.16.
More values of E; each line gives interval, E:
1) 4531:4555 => -0.06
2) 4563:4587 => -0.12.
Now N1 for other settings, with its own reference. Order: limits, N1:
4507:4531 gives 2.95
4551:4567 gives -0.54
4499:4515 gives -0.27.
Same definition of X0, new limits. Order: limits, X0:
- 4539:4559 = 1.7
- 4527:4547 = 5.0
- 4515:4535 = 2.5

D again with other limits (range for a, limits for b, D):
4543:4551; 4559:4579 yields 0.89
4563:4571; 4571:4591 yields 1.17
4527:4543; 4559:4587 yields 0.83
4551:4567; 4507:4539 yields 1.07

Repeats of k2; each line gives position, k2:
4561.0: 23.4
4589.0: 21.23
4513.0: 21.13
